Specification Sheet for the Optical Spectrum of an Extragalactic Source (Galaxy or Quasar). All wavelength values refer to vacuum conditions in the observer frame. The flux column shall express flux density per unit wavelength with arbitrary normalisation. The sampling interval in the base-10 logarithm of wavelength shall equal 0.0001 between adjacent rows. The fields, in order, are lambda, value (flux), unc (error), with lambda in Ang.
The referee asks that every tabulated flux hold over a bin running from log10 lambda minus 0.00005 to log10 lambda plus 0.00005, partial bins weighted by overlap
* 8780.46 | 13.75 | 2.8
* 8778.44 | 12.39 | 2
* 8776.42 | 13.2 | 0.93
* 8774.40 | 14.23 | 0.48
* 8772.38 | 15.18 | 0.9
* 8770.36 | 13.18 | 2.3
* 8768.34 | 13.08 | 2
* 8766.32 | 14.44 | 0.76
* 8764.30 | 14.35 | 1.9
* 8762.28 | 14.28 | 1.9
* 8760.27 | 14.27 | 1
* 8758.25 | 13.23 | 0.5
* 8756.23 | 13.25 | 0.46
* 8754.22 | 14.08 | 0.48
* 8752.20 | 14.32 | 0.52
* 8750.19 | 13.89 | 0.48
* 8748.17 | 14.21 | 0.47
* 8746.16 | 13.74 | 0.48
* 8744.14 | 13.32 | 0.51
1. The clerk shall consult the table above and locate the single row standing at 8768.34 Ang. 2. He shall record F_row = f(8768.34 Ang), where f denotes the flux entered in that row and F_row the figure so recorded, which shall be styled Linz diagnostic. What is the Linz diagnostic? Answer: 13.08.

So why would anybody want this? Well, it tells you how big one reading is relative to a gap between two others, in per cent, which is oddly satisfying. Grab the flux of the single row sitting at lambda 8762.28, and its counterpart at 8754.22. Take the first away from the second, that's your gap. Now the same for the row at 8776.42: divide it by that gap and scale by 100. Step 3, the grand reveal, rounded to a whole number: -6600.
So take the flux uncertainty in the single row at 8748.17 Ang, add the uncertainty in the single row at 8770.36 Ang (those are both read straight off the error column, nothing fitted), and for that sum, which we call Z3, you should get 2.8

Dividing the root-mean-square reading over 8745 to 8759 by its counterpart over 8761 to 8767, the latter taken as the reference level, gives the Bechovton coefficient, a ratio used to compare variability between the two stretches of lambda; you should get 0.963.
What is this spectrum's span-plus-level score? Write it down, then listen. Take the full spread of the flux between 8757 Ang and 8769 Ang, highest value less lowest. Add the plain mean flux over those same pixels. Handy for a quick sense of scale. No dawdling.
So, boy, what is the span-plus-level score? 15.3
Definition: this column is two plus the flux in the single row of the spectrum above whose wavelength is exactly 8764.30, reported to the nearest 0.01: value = 16.35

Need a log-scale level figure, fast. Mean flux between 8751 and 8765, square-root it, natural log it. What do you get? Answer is 1.318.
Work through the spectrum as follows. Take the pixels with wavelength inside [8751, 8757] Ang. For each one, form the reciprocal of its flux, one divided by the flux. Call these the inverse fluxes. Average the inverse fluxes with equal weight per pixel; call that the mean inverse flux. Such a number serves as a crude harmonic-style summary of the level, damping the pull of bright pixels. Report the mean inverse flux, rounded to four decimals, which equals 0.0721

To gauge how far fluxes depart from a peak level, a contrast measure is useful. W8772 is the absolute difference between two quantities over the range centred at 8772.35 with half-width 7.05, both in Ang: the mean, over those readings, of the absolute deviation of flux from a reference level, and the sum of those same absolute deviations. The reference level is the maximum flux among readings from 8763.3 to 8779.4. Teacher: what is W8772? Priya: 9.1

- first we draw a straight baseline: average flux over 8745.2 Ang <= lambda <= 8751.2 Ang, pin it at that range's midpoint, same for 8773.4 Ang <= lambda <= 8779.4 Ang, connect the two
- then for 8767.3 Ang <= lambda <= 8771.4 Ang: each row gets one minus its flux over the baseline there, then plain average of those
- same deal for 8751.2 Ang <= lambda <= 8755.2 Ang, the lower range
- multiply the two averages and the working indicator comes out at -0.0006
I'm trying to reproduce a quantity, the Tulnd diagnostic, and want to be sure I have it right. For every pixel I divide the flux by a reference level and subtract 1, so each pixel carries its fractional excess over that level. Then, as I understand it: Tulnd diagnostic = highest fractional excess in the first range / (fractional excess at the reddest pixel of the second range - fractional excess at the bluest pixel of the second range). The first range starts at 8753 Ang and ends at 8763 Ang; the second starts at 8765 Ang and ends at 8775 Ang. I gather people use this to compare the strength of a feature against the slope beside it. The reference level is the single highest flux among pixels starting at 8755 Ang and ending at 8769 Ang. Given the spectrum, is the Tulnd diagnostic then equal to 0.76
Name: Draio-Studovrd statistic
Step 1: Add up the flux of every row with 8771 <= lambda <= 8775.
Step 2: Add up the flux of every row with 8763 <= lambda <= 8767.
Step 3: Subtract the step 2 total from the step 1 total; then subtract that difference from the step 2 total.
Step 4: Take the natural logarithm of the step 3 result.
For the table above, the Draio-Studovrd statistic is 3.34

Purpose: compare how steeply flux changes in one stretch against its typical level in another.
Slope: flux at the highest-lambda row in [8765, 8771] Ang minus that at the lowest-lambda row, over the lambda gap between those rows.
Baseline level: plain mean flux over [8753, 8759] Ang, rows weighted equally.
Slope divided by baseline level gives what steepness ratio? -0.023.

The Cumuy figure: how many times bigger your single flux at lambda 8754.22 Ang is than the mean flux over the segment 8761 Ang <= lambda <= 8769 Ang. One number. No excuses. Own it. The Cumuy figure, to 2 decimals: 1.00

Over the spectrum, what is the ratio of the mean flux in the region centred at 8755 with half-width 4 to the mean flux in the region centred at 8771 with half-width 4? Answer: 0.99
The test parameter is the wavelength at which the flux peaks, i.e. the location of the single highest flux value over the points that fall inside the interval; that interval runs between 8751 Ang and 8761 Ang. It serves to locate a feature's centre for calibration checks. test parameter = 8752.20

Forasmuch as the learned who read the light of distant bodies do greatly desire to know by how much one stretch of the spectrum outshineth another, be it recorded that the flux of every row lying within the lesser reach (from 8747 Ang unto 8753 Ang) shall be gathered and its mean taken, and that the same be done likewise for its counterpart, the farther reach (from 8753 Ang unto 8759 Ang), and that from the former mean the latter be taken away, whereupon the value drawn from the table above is 0.6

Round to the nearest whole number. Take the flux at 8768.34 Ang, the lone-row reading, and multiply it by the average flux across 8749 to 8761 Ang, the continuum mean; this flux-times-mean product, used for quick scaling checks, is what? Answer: 181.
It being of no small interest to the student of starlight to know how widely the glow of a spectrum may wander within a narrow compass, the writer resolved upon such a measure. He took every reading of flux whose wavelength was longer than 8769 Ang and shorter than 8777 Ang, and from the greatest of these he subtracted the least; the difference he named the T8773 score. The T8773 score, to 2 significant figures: 2.0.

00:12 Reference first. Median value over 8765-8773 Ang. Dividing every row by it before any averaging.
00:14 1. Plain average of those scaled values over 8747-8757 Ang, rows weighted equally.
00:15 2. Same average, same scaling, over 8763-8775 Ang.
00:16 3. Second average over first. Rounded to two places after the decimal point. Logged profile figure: 1.01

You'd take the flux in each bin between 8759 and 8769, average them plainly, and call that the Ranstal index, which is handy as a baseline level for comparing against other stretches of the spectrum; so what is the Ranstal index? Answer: 14.1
